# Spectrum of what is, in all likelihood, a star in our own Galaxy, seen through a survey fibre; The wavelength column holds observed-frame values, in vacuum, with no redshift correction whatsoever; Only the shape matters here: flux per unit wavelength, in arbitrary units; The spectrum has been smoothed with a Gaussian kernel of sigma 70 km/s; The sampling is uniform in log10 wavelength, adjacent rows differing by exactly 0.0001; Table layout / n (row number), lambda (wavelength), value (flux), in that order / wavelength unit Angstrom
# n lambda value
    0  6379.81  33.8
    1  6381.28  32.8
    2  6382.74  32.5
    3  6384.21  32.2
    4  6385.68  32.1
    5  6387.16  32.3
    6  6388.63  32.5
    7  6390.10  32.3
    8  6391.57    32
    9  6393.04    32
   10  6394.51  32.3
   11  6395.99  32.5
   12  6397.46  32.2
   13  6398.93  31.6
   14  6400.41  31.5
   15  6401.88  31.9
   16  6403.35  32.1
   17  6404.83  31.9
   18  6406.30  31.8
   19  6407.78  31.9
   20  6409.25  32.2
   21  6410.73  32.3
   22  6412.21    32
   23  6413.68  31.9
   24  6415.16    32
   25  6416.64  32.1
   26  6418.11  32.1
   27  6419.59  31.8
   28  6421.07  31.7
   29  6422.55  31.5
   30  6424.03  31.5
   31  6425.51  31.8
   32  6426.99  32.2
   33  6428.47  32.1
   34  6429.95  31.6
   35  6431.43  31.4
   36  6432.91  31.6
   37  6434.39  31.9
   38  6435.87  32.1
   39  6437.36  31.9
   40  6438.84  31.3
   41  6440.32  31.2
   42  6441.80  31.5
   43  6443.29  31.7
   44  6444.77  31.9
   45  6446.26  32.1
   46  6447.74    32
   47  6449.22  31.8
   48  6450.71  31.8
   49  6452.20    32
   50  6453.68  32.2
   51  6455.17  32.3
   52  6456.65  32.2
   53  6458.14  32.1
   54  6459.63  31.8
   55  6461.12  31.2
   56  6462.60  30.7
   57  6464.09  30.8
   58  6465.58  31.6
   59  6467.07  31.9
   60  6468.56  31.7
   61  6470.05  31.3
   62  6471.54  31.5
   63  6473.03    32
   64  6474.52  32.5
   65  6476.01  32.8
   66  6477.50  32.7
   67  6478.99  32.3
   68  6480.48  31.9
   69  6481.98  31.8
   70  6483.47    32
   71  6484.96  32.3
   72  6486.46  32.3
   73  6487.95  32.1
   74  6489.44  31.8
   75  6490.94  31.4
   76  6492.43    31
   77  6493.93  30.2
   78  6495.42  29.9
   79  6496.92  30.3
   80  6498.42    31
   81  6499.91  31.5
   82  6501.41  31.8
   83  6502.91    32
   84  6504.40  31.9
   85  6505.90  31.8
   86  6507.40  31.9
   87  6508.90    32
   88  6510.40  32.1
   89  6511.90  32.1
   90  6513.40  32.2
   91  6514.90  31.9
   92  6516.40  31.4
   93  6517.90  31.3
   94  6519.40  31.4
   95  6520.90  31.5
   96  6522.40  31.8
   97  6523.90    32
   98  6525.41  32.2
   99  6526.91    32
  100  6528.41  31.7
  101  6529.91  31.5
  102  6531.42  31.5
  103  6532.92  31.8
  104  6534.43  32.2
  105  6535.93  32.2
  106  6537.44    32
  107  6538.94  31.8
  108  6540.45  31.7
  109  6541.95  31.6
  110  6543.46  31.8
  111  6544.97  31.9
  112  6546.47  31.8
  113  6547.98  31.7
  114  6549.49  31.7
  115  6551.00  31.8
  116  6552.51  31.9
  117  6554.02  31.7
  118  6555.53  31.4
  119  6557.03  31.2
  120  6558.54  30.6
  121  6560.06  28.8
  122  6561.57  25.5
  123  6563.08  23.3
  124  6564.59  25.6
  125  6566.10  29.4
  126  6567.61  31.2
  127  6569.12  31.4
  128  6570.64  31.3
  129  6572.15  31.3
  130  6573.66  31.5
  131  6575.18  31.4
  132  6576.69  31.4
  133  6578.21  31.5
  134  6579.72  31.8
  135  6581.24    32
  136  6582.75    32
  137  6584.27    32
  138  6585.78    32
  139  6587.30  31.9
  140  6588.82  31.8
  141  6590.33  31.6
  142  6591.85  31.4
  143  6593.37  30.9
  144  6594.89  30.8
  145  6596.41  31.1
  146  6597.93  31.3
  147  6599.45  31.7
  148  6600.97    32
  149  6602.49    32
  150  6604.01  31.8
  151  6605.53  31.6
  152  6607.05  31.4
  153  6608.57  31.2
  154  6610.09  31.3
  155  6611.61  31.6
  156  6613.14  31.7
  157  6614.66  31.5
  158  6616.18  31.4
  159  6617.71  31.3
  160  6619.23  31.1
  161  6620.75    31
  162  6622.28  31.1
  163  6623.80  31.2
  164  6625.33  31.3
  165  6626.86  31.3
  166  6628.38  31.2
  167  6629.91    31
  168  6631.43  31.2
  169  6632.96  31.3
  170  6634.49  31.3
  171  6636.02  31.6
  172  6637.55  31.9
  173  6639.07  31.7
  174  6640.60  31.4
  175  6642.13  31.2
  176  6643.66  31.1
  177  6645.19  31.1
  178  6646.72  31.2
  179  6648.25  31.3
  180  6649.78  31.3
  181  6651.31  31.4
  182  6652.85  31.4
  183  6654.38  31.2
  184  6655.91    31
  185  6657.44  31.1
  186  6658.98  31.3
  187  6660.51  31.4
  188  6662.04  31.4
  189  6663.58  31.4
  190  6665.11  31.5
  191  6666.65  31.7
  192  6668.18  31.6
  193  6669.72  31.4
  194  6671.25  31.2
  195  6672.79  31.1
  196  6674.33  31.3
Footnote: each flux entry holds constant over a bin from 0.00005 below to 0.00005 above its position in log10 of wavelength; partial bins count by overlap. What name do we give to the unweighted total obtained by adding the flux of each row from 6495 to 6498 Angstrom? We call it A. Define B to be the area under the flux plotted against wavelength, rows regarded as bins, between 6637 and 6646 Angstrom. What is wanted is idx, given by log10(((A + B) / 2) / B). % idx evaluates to -0.22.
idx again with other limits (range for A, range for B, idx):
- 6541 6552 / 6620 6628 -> -0.02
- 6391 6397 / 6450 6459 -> -0.14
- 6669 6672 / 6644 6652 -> -0.20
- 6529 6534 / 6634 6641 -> -0.15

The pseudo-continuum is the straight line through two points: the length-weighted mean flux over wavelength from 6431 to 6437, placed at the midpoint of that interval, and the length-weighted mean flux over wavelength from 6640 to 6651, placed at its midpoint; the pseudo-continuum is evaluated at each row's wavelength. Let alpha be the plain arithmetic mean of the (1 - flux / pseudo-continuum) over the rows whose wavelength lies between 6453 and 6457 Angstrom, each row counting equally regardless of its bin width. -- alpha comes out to -0.017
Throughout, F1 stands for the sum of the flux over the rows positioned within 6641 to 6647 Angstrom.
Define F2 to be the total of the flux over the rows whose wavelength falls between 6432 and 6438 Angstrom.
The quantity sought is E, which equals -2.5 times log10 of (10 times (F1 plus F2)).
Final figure -8.504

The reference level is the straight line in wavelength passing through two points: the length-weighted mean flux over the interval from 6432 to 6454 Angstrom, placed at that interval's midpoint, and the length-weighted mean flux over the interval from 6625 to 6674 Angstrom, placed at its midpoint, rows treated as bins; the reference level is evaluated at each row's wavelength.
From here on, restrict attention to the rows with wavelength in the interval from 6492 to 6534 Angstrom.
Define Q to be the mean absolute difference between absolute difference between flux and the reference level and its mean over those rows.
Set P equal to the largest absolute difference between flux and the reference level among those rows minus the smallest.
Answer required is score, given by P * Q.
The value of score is 0.49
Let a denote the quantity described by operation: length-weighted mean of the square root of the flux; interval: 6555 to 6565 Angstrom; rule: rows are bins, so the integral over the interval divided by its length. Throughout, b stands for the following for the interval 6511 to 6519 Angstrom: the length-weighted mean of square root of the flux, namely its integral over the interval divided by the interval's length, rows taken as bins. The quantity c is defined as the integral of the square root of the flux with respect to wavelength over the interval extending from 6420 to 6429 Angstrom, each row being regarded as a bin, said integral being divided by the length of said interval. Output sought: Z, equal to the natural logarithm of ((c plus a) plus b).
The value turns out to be 2.81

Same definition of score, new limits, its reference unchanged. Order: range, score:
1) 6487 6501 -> 0.85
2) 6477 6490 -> 0.21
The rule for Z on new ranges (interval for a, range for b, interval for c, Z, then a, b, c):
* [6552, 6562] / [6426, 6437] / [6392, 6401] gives 2.82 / 5.50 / 5.64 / 5.66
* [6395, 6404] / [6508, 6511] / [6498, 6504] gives 2.83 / 5.65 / 5.66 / 5.63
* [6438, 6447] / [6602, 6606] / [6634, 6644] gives 2.83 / 5.62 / 5.64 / 5.61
